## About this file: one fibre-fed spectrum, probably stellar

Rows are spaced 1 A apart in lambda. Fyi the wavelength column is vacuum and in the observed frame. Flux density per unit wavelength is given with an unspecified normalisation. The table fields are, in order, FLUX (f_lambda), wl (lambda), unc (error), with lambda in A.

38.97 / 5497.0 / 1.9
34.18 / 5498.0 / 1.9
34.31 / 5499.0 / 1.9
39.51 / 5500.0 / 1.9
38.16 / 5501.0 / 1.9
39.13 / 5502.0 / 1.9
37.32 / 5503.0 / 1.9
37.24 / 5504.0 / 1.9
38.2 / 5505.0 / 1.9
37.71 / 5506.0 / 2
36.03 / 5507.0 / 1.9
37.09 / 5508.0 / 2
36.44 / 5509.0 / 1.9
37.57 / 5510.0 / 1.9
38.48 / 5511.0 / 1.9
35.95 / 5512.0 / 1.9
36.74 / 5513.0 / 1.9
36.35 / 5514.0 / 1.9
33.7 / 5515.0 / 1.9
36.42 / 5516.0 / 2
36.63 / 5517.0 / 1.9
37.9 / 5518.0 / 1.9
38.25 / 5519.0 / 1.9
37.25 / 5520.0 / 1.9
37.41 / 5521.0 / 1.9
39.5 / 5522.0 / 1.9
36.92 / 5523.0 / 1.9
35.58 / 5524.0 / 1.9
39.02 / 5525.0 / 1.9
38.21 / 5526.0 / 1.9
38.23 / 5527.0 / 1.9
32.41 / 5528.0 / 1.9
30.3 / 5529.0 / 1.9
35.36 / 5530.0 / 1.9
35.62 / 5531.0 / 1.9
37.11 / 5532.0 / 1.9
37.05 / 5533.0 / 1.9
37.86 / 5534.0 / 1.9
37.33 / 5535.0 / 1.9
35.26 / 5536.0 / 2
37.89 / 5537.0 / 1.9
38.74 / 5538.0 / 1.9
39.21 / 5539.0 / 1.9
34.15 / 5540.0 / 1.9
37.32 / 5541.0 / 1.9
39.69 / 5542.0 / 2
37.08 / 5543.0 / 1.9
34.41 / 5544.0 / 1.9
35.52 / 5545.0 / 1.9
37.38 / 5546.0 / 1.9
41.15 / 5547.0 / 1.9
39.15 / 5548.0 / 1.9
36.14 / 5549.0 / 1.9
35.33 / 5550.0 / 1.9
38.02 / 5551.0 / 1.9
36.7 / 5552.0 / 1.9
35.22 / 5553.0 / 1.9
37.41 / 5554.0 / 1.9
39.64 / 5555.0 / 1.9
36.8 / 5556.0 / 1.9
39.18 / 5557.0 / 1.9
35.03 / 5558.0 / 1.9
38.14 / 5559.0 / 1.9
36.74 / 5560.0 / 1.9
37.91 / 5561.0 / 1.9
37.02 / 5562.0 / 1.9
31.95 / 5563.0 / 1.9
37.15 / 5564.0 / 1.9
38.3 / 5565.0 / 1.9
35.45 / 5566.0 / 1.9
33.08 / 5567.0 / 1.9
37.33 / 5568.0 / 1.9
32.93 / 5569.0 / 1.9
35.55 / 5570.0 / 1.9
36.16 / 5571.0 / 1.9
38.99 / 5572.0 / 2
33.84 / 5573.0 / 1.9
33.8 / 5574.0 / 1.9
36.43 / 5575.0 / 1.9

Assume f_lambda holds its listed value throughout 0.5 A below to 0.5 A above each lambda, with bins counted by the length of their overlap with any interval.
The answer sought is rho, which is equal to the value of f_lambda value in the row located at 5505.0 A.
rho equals 38.2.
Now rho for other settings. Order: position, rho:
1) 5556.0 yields 36.8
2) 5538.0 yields 38.74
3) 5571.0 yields 36.16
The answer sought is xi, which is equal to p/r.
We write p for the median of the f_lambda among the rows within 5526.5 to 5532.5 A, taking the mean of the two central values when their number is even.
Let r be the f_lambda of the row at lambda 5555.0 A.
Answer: 0.90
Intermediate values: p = 35.5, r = 39.64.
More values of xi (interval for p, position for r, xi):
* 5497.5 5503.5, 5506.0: 1.00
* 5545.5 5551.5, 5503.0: 1.01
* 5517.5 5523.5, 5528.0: 1.16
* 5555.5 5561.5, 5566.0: 1.05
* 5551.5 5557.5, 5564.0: 1.00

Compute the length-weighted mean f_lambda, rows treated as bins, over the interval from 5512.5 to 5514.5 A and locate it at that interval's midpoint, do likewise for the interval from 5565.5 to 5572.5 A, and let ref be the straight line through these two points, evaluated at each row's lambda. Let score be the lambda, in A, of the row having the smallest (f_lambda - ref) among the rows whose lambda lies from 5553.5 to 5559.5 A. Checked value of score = 5558.0 A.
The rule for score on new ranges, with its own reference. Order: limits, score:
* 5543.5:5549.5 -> 5544.0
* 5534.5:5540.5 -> 5540.0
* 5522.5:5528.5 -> 5528.0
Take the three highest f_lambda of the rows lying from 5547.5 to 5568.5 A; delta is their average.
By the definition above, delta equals 39.3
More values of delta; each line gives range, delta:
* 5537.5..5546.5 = 39.2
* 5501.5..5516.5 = 38.6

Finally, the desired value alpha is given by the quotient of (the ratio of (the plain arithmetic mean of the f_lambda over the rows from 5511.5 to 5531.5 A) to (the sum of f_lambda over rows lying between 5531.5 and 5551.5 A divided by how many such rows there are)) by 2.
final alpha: 0.488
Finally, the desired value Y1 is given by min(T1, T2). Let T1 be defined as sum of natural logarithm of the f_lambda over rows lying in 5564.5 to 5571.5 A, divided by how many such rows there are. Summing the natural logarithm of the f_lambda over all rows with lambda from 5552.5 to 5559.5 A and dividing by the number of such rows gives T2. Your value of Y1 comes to 3.569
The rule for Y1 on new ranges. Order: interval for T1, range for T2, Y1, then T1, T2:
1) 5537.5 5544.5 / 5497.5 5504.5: 3.613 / 3.62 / 3.613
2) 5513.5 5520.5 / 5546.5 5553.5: 3.600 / 3.60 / 3.620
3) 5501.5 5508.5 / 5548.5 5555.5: 3.608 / 3.62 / 3.608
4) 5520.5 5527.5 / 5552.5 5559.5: 3.619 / 3.63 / 3.619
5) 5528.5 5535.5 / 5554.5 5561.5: 3.576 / 3.58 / 3.627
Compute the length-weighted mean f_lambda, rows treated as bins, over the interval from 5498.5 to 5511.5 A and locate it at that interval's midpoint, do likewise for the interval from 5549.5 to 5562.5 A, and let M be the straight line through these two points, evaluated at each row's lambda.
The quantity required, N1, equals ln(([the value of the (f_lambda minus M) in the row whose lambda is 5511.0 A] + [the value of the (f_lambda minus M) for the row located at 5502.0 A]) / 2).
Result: 0.29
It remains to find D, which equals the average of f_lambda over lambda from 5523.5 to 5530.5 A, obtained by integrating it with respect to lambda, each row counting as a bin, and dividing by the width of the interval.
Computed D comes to 35.6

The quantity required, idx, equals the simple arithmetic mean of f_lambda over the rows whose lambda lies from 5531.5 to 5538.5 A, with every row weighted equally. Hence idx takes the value 37.3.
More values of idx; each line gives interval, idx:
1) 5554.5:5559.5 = 37.8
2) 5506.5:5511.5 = 37.1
